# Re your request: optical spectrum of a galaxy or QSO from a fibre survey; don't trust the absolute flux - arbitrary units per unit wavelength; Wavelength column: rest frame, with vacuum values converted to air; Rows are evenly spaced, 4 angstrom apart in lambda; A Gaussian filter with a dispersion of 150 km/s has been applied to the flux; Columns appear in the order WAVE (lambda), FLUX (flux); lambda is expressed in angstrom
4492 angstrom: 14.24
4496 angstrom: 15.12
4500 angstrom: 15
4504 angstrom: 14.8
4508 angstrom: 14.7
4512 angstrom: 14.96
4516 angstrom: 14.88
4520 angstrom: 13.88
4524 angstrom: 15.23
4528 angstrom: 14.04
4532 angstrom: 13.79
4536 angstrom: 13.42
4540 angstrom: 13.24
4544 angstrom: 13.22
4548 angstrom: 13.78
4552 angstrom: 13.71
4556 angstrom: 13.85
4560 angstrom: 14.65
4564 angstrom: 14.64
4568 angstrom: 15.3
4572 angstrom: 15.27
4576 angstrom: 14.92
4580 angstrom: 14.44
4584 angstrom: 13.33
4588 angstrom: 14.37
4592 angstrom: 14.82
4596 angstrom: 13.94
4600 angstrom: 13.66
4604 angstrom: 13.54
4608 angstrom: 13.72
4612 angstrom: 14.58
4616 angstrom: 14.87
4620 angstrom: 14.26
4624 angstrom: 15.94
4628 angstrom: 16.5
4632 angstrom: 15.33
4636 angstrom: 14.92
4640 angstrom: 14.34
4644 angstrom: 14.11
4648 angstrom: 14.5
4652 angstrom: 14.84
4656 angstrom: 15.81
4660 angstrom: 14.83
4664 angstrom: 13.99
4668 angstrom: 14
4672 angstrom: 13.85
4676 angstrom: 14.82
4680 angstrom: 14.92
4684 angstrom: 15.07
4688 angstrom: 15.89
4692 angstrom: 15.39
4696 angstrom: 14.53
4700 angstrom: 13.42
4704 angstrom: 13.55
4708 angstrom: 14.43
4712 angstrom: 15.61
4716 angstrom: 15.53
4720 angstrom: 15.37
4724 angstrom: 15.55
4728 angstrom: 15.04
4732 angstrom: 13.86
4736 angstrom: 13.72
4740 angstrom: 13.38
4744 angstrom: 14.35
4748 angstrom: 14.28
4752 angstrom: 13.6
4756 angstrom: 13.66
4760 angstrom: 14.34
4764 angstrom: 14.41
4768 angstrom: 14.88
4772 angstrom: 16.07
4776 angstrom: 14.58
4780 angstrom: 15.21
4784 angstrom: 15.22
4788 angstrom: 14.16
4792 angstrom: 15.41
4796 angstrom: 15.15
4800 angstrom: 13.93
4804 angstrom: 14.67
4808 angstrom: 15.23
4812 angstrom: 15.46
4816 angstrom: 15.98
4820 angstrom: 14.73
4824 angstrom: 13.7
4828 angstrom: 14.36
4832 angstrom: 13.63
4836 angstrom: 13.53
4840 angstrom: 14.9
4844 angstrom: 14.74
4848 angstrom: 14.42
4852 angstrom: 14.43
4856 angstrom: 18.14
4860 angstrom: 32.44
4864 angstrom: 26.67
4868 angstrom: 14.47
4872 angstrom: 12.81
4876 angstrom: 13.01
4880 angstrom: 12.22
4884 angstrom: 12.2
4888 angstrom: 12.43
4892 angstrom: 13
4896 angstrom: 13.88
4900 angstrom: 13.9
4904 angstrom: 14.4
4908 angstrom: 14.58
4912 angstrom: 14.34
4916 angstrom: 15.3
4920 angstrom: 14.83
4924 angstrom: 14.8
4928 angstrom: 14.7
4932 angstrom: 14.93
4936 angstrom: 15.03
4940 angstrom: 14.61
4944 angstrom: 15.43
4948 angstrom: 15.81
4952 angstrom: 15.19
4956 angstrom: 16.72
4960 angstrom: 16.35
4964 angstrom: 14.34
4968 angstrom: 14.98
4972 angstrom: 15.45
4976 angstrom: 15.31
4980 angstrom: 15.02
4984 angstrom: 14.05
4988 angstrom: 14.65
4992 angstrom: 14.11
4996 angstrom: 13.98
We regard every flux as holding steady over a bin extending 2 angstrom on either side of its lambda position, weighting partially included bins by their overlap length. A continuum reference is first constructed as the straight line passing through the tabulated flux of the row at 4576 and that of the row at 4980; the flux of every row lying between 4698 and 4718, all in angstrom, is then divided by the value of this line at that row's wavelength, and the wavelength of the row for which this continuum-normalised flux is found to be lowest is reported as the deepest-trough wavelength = 4700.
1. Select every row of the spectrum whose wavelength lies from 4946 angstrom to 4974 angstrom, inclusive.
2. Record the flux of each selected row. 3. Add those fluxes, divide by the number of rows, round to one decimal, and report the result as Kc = 15.5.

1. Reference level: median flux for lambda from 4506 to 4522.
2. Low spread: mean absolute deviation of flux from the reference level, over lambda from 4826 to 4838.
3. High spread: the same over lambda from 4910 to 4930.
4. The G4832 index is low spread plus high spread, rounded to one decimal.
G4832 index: 1.2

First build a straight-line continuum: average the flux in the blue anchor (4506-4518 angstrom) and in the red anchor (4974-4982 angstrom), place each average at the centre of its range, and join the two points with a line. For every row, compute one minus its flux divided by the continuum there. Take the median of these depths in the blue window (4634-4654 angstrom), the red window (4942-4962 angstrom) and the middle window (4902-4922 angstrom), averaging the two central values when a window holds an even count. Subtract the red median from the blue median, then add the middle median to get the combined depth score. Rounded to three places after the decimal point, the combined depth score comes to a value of 0.109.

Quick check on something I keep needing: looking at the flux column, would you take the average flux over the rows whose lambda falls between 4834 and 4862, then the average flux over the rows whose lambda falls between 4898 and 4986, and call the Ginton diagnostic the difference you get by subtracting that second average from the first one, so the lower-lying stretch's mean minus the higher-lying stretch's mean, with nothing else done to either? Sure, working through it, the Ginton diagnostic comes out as 2.5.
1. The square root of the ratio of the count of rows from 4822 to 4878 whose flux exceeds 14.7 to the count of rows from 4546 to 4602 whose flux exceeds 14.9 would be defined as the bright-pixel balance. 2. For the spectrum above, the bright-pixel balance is 1.29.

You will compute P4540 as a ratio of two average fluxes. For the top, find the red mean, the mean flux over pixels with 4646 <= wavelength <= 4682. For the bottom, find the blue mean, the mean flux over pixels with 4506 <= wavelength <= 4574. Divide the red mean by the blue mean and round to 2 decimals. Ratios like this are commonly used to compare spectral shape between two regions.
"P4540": 1.02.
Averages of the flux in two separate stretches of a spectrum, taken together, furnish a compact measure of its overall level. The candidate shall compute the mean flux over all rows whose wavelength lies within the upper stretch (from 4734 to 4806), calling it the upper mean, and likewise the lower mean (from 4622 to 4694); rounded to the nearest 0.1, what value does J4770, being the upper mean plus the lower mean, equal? 29.4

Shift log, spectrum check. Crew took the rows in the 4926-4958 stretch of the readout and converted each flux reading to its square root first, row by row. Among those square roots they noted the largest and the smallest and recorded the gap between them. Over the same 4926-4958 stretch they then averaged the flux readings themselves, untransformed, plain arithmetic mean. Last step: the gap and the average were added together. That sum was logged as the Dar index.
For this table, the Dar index 15.6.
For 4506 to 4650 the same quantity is 14.8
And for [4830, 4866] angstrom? 20.1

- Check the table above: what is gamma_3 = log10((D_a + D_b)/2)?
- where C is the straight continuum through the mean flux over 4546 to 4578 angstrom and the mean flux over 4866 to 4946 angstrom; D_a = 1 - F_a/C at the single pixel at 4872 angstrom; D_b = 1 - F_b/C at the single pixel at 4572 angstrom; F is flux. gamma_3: -1.7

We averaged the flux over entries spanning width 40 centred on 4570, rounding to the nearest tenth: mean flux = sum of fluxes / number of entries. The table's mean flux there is 14.4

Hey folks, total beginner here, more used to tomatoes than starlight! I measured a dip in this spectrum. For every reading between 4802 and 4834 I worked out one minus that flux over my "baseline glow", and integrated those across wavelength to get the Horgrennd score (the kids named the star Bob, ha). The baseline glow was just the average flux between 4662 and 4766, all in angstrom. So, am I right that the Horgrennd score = -0.52 angstrom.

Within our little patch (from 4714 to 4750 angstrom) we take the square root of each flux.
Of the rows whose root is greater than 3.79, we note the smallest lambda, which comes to 4716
